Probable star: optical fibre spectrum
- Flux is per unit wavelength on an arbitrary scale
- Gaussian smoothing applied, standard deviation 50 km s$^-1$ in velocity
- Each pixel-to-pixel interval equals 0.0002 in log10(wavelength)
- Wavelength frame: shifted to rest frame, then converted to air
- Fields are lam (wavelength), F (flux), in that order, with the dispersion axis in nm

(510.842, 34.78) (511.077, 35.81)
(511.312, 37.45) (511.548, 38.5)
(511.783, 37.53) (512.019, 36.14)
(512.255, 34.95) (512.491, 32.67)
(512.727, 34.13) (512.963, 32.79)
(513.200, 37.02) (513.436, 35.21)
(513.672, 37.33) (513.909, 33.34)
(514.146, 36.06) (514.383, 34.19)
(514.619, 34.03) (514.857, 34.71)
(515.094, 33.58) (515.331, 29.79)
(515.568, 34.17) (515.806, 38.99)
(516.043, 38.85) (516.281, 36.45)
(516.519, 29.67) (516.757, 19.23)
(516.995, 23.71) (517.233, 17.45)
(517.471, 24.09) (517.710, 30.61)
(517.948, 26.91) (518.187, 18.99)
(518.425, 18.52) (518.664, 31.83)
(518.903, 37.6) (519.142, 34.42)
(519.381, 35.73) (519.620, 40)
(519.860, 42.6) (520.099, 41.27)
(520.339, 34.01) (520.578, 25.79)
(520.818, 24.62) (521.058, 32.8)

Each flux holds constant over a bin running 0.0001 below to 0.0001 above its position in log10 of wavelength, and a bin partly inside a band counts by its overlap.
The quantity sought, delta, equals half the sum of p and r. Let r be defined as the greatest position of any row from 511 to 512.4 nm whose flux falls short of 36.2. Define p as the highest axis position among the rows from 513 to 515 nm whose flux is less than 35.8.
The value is 513.56 nm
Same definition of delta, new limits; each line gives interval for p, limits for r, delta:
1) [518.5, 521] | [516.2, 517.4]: 519.03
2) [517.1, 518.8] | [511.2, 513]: 515.81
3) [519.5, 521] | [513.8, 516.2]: 518.19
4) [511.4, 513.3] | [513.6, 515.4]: 514.15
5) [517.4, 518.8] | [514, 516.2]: 517.12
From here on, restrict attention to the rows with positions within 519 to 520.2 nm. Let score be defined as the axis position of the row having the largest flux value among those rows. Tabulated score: 519.860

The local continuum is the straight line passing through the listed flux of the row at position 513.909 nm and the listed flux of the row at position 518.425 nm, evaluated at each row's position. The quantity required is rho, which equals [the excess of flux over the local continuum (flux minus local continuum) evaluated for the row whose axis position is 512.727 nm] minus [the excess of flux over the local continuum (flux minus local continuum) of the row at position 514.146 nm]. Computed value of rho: -7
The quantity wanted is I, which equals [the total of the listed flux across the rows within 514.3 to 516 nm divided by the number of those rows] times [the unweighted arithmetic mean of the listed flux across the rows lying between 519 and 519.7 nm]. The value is 1256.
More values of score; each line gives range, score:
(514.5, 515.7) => 514.857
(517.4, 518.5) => 517.710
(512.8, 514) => 513.672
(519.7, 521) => 519.860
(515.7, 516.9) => 515.806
